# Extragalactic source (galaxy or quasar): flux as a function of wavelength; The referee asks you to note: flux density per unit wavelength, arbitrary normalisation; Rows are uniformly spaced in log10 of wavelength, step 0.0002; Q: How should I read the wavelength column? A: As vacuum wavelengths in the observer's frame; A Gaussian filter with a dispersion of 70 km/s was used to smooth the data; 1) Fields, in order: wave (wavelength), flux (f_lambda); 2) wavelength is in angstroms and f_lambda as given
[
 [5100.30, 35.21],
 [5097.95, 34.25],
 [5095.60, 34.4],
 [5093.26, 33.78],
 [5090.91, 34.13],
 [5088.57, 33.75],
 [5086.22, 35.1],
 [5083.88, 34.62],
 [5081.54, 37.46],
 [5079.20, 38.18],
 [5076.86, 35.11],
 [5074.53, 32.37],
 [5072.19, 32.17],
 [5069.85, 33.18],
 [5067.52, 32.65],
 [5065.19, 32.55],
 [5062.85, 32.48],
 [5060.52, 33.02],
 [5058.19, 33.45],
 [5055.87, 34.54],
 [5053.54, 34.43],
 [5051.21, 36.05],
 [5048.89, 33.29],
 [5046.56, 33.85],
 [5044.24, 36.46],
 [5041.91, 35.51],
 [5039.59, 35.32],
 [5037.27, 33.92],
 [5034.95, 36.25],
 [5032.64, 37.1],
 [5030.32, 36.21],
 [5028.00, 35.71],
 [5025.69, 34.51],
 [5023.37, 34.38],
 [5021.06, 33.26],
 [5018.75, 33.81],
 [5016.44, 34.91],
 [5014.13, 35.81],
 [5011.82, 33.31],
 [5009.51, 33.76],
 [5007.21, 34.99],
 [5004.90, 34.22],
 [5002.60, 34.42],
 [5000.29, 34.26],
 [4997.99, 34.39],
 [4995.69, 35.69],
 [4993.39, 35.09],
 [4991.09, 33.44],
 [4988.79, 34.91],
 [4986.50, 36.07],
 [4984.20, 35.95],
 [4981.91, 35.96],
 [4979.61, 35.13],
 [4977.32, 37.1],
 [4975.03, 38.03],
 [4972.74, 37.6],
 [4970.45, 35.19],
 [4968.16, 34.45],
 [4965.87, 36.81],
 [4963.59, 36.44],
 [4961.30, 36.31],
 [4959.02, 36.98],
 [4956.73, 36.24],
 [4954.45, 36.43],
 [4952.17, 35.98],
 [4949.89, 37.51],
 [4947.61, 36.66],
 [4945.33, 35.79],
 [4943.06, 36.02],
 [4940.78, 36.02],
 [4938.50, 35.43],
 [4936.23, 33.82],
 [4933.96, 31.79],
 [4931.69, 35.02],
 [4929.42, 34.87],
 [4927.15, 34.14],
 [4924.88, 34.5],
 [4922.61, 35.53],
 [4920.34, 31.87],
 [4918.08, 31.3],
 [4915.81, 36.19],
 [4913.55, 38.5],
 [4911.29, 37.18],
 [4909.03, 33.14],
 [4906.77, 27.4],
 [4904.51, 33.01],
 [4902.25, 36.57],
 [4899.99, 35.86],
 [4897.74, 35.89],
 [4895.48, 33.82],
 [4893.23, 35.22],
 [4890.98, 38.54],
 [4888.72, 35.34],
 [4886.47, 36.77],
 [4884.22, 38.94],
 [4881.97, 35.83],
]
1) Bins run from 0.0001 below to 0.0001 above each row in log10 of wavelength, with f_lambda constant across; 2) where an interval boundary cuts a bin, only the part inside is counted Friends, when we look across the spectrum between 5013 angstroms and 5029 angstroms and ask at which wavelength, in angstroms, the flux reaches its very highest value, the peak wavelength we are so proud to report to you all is 5014.13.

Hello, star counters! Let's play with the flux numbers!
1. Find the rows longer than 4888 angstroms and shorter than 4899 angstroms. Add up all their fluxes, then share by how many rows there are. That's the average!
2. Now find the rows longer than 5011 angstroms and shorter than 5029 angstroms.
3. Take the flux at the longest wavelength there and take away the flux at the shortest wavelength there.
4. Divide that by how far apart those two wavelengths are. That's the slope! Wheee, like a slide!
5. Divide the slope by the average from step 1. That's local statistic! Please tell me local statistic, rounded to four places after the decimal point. 0.0041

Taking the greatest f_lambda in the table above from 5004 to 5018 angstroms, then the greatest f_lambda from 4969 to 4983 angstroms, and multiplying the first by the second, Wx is 1362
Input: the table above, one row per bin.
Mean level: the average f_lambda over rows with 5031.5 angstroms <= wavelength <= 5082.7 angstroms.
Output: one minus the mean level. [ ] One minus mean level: -33.5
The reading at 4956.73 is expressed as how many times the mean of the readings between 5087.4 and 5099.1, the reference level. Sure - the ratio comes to 1.06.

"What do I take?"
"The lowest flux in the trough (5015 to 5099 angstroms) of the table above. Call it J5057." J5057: 32.17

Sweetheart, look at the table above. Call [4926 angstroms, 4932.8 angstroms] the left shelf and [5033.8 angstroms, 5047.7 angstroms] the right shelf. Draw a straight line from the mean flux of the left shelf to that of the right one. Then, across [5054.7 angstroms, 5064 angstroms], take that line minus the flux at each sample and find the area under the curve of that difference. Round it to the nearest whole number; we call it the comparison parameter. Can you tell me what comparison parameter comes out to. 18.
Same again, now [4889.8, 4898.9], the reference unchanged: -12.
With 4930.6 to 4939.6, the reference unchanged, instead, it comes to 6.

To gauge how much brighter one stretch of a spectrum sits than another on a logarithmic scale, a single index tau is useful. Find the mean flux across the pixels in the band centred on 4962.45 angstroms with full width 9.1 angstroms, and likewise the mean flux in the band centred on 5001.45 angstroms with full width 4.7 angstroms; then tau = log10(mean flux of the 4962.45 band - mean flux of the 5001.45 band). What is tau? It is 0.4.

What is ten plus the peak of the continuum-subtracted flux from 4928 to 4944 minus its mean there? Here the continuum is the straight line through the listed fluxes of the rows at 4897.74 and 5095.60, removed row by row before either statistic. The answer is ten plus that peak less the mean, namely 11.4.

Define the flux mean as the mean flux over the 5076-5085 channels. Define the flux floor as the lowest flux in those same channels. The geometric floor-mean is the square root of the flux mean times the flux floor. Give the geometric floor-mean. 35.5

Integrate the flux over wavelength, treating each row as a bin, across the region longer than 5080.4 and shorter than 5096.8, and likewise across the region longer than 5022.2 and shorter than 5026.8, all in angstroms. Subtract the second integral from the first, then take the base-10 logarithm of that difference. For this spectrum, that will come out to 2.6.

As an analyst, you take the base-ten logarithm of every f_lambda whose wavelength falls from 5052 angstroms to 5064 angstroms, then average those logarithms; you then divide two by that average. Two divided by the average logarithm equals 1.31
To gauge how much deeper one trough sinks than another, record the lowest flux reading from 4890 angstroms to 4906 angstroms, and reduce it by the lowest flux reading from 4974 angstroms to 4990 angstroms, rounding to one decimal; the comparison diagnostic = -1.9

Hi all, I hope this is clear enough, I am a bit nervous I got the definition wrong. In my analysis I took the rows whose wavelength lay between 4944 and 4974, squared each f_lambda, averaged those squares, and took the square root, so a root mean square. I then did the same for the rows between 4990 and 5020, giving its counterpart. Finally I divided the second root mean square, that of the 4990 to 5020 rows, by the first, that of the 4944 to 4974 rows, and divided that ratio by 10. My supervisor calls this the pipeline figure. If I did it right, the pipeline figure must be 0.095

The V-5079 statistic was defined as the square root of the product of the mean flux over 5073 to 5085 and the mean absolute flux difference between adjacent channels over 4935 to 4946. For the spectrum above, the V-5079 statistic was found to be 4.6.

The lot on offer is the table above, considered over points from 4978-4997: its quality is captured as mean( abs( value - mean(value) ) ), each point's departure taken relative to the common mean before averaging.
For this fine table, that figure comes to 0.64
